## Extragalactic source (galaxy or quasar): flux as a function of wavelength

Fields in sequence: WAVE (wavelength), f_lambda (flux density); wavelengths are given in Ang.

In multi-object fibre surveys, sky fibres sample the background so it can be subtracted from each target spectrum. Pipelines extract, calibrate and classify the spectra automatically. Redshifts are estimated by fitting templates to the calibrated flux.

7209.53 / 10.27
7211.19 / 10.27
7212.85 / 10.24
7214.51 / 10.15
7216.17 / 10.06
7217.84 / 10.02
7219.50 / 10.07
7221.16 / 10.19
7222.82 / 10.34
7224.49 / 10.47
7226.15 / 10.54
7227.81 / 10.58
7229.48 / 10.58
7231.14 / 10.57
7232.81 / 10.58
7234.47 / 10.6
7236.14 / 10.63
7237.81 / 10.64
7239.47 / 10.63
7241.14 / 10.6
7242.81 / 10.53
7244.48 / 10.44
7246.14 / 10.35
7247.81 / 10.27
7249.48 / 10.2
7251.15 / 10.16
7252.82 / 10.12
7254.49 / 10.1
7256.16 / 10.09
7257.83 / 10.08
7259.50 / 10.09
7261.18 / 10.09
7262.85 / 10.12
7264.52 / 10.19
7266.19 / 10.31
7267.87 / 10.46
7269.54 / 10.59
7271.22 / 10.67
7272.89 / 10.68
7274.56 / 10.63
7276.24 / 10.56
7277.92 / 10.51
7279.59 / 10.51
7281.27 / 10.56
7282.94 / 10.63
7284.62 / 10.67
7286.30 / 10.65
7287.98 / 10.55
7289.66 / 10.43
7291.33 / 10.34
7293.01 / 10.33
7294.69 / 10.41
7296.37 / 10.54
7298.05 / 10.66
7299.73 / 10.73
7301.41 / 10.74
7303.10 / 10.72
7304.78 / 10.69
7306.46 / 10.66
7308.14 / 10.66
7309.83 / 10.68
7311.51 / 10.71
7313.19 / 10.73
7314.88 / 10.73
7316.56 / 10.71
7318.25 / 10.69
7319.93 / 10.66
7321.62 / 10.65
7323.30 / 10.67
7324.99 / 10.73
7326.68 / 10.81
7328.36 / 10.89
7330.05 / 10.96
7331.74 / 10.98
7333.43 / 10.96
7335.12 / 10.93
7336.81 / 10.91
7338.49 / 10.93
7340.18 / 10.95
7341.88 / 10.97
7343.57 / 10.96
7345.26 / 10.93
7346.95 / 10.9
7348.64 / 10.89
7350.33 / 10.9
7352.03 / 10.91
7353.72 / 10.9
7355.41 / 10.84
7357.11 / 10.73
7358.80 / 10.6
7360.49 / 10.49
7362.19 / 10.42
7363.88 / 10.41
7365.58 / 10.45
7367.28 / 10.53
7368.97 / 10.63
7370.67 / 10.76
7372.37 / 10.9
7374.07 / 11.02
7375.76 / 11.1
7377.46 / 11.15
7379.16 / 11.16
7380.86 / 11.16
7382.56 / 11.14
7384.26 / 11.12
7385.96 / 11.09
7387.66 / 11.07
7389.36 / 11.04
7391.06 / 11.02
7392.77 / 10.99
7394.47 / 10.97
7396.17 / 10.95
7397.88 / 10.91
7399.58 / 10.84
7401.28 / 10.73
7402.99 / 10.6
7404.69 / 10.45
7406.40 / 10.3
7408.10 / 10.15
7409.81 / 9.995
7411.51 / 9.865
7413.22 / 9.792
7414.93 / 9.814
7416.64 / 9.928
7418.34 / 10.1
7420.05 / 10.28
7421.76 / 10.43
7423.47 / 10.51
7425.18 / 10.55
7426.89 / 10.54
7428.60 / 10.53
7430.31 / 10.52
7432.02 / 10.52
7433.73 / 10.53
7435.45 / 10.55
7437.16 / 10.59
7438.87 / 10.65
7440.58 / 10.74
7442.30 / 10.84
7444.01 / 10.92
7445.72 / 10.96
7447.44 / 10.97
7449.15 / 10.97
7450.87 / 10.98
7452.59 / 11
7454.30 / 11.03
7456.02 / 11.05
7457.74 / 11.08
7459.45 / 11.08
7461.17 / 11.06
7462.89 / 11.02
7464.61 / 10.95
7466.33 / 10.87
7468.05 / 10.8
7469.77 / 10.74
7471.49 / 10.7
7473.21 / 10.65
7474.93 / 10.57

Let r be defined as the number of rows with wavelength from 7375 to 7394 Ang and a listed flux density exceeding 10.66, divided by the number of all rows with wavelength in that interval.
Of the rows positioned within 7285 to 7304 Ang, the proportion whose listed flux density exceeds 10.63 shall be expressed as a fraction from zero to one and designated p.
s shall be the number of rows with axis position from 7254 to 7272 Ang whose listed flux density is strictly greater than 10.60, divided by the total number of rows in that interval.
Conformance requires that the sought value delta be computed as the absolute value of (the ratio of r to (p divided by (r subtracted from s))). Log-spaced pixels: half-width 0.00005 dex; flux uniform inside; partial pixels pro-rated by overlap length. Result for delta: 2.0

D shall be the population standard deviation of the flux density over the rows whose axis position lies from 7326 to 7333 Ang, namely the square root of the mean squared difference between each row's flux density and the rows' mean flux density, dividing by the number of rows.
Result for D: 0.07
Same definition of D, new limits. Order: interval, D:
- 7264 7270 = 0.15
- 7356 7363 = 0.12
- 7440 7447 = 0.08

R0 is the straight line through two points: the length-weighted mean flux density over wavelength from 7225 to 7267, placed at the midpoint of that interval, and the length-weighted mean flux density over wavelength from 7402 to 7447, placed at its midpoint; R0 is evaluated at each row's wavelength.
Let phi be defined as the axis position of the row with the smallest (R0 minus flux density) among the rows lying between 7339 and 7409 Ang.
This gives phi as 7379.16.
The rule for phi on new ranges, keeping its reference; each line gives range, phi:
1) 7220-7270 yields 7237.81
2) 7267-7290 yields 7272.89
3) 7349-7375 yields 7374.07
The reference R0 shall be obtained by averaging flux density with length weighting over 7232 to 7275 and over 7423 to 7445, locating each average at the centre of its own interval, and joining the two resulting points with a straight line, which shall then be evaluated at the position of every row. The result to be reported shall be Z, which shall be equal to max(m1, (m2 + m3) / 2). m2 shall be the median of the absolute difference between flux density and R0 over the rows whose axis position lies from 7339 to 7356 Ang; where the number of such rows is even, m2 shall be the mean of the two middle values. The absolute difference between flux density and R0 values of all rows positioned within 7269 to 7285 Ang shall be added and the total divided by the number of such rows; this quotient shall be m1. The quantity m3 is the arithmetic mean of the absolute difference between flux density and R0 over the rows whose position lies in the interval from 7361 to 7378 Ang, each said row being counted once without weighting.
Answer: 0.33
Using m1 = 0.19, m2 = 0.40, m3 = 0.263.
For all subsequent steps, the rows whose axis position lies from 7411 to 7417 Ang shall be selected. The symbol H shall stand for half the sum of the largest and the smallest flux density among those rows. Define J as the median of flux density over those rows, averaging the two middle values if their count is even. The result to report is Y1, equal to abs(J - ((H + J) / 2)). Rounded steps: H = 9.9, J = 9.8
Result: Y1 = 0.010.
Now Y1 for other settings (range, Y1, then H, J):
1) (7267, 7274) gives 0.030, 10.6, 10.6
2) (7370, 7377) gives 0.015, 10.9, 11.0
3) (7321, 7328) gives 0.015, 10.7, 10.7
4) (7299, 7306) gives 0.005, 10.7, 10.7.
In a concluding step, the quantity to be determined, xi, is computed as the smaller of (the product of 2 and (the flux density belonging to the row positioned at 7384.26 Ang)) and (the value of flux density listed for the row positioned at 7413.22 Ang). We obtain 9.8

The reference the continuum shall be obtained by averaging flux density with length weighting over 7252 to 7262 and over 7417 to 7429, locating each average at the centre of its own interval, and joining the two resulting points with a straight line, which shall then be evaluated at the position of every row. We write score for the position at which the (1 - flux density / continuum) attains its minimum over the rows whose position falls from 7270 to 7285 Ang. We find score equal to 7272.89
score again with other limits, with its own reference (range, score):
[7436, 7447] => 7445.72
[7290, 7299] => 7298.05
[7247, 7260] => 7247.81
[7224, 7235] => 7234.47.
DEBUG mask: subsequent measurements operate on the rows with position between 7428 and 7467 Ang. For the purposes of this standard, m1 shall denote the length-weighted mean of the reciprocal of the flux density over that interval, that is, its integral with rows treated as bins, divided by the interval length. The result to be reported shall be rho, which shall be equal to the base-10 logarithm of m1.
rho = -1.04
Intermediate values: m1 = 0.0922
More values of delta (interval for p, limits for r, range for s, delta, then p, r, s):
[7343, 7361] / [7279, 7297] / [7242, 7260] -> 0.0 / 0.8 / 0.09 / 0.00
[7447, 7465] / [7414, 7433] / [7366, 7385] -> 0.0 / 1.0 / 0.00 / 0.91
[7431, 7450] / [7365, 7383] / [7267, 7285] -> 0.3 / 0.6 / 0.73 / 0.45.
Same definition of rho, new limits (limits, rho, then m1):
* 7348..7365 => -1.03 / 0.0935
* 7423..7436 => -1.02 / 0.0949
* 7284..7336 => -1.03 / 0.0936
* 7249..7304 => -1.02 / 0.0959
